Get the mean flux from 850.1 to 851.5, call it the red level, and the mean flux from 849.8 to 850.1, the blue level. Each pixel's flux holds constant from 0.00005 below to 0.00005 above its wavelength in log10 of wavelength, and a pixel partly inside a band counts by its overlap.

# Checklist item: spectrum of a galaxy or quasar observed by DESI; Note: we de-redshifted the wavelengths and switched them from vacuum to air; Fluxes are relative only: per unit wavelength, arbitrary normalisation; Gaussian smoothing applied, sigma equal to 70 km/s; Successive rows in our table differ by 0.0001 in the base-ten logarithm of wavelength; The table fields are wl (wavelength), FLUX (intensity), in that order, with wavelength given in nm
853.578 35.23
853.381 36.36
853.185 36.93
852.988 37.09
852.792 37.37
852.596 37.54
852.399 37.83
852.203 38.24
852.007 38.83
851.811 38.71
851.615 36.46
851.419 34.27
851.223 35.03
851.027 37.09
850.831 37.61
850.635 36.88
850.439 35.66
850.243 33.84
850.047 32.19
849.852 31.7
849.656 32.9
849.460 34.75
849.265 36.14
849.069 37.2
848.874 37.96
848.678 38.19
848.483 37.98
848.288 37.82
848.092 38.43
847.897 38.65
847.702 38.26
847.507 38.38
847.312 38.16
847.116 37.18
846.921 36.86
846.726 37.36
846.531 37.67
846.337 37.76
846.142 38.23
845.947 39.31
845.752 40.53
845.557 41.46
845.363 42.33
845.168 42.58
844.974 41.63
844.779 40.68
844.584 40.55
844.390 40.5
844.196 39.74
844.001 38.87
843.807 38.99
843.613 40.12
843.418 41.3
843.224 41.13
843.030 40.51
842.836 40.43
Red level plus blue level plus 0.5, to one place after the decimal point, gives 68.2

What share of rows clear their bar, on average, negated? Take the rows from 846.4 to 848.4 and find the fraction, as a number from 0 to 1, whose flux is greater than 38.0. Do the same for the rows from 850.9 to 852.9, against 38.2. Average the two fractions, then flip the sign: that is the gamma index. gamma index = -0.40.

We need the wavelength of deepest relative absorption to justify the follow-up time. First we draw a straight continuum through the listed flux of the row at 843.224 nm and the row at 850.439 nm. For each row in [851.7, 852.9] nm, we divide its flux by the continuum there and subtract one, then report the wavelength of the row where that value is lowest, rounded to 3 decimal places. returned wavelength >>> 852.792 nm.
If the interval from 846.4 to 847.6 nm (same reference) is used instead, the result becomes 846.921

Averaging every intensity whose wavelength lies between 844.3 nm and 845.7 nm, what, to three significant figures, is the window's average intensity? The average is 41.4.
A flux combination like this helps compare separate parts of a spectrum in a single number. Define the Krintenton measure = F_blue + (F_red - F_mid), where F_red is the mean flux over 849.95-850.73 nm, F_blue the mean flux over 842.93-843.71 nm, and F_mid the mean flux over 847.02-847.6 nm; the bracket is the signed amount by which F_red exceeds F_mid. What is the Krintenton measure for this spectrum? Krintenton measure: 37.5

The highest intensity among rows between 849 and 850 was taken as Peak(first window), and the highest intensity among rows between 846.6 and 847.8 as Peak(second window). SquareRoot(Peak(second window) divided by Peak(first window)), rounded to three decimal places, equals 1.016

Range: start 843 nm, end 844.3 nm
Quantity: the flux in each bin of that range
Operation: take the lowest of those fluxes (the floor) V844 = 38.87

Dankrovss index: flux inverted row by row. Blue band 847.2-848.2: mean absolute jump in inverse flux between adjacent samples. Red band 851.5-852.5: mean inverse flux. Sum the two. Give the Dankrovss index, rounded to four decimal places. 0.0265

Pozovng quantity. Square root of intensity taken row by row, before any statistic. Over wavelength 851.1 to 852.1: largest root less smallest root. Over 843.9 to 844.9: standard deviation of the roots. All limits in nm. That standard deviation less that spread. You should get -0.32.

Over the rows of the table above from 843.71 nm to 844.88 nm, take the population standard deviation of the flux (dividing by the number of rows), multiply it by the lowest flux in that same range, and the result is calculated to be 29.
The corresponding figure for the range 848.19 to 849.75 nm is 59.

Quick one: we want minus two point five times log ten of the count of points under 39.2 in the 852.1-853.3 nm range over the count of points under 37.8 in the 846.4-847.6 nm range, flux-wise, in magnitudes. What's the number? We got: -0.44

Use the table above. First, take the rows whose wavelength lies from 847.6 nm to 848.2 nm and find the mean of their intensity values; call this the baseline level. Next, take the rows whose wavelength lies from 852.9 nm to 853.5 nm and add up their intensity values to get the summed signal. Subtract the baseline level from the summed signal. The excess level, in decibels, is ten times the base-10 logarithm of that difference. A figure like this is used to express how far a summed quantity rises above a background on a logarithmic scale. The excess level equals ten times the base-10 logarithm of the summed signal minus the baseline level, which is 18.6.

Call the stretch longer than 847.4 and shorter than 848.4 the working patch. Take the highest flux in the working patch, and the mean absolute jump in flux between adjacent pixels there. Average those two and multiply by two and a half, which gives 48.7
